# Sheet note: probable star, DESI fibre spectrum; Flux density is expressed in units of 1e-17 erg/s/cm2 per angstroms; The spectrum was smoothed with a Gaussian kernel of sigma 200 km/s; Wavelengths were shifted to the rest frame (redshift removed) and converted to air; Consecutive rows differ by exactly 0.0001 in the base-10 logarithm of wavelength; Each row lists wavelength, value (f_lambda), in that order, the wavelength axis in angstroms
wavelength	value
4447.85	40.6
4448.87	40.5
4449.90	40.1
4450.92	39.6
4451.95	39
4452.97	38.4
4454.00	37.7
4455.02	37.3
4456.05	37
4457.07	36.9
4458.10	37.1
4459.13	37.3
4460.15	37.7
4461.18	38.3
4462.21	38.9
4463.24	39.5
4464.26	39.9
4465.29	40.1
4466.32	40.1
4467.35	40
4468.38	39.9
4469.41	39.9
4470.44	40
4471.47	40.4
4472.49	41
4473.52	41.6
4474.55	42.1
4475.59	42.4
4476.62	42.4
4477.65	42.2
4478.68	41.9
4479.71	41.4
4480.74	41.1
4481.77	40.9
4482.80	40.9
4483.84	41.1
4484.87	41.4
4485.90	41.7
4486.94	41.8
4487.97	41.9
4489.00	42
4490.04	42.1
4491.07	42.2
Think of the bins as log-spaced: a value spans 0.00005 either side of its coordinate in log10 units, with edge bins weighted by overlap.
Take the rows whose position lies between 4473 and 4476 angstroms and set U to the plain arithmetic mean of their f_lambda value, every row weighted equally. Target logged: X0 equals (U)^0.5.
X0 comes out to 6.48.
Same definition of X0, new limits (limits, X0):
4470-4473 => 6.36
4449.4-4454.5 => 6.24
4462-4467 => 6.30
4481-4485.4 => 6.41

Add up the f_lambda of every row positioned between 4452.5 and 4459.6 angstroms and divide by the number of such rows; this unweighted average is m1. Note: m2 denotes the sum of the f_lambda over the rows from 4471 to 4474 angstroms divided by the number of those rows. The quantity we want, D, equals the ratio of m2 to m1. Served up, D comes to 1.10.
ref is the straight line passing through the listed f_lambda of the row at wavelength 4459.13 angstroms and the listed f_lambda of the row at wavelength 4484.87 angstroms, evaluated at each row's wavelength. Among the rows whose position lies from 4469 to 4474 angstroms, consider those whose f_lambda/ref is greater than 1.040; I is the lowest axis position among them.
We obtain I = 4473.52 angstroms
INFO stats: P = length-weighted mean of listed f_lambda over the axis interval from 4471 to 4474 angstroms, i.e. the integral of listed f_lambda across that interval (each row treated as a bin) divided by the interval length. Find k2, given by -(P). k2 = -41.1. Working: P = 41.1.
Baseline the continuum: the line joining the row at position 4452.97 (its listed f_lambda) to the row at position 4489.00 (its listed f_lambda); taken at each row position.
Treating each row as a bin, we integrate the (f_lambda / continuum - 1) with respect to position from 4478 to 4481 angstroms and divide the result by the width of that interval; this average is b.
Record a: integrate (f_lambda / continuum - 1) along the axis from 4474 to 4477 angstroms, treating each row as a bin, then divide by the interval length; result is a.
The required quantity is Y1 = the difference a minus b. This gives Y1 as 0.03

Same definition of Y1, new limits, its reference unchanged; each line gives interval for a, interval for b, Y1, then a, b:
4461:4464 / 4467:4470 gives -0.01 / -0.008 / 0.000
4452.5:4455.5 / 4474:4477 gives -0.06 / -0.018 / 0.040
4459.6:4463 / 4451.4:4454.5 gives -0.02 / -0.022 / 0.000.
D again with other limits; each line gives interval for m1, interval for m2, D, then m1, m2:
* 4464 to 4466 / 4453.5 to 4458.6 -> 0.93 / 40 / 37.2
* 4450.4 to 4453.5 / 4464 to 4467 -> 1.03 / 39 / 40.0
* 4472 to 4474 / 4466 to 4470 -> 0.97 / 41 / 40.0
